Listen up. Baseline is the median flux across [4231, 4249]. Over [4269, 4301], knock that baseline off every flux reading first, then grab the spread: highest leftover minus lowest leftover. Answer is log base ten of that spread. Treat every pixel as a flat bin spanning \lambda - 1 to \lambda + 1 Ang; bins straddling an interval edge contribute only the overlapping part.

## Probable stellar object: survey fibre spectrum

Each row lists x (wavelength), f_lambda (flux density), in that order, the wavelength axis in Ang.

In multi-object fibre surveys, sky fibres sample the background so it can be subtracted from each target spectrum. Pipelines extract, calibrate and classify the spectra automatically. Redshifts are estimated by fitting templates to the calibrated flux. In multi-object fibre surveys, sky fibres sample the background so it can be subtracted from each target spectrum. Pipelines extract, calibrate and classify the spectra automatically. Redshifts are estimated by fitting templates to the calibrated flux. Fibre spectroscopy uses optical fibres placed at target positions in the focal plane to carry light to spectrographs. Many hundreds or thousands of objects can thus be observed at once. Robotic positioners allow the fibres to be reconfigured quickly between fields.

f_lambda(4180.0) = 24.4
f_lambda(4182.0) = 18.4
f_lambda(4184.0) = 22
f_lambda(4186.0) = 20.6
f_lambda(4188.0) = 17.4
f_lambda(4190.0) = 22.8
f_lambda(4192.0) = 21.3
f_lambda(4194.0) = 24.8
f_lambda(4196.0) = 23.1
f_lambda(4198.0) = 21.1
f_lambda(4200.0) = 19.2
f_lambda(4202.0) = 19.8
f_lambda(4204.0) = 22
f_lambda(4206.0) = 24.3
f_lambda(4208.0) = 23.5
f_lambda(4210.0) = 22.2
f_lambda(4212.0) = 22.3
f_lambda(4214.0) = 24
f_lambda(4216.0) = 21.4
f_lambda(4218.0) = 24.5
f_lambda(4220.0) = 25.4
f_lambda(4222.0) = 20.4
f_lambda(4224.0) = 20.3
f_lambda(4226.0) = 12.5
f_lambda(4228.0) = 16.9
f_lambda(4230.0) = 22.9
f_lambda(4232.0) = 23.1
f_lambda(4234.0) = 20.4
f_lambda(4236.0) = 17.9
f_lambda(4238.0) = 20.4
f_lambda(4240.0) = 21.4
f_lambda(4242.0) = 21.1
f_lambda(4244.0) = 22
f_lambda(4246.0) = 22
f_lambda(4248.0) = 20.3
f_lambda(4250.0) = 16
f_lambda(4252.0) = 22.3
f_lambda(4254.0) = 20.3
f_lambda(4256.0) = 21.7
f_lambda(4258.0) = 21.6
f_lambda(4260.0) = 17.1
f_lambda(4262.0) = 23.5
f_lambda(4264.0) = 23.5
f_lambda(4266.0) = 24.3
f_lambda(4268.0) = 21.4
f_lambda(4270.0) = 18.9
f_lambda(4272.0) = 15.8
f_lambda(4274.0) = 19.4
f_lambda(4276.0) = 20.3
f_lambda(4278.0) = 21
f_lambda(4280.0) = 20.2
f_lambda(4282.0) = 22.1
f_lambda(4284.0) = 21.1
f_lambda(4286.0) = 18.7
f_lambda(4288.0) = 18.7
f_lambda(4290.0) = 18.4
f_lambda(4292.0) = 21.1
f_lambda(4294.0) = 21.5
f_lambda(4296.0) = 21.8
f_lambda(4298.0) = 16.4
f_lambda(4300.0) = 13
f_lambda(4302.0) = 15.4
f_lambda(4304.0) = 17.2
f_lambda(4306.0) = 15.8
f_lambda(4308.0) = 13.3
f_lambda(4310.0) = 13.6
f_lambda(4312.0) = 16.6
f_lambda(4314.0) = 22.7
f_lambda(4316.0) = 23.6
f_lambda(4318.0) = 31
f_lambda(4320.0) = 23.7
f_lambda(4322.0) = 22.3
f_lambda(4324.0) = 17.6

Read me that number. 0.96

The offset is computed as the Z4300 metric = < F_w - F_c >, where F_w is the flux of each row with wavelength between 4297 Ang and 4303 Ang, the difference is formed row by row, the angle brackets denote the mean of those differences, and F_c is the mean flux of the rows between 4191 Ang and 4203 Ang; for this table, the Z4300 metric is -6.6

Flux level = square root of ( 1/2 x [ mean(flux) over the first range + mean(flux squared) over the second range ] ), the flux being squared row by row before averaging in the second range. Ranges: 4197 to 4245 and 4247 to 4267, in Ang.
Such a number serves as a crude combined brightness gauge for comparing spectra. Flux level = 15.4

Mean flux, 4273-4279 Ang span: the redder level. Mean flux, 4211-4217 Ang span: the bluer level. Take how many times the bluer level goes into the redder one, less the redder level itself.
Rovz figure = -19.3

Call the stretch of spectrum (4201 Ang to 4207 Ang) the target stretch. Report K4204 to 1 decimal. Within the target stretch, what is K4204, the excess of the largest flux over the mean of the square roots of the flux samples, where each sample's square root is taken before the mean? 19.6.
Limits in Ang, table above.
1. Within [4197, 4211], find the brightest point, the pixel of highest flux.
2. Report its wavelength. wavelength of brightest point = 4206.0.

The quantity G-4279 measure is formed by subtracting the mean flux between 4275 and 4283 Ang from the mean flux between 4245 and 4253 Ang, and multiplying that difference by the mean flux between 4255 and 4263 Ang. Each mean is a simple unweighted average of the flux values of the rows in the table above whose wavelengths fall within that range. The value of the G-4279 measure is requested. -16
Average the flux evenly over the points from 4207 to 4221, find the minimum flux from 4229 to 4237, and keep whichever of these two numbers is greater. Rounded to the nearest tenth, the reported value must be 23.3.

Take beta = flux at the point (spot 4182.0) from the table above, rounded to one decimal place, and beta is 18.4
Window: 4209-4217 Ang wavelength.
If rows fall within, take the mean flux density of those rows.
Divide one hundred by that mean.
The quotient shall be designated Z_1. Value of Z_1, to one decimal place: 4.4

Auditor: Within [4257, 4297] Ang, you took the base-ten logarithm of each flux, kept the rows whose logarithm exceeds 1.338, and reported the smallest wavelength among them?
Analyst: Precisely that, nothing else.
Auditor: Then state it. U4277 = 4262.0 Ang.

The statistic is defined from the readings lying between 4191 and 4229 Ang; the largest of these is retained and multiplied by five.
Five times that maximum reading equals 127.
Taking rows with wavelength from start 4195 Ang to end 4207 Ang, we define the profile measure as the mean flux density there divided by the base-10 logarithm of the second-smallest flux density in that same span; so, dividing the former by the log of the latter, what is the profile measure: 16.6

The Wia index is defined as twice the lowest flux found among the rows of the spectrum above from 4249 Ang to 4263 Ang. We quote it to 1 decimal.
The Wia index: 32.0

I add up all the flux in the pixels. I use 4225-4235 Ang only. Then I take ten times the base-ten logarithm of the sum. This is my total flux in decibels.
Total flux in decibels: 19.8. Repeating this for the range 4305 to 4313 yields 17.7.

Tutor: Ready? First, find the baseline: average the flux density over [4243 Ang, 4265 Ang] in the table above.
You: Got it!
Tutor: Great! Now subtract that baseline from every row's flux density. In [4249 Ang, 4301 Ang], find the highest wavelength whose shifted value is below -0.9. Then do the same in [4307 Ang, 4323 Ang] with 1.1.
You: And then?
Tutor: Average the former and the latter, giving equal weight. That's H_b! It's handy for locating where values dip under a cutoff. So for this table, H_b 4306 Ang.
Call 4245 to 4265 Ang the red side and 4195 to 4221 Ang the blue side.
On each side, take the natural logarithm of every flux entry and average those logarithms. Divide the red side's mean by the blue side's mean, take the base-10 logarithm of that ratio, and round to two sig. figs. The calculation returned -0.012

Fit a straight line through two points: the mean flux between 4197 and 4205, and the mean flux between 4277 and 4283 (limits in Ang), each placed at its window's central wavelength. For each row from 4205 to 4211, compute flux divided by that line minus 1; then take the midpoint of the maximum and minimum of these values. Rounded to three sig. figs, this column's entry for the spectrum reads 0.130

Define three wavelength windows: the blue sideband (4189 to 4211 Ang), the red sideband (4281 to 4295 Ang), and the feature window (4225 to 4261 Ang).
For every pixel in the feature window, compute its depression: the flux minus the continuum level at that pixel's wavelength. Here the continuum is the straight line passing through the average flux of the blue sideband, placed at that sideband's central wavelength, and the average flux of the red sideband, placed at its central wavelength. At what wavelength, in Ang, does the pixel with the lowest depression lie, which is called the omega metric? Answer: 4226.0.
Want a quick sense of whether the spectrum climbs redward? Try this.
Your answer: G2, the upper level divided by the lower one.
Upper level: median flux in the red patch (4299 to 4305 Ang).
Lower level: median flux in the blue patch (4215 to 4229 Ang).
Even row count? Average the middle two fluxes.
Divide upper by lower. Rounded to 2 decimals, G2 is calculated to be 0.75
